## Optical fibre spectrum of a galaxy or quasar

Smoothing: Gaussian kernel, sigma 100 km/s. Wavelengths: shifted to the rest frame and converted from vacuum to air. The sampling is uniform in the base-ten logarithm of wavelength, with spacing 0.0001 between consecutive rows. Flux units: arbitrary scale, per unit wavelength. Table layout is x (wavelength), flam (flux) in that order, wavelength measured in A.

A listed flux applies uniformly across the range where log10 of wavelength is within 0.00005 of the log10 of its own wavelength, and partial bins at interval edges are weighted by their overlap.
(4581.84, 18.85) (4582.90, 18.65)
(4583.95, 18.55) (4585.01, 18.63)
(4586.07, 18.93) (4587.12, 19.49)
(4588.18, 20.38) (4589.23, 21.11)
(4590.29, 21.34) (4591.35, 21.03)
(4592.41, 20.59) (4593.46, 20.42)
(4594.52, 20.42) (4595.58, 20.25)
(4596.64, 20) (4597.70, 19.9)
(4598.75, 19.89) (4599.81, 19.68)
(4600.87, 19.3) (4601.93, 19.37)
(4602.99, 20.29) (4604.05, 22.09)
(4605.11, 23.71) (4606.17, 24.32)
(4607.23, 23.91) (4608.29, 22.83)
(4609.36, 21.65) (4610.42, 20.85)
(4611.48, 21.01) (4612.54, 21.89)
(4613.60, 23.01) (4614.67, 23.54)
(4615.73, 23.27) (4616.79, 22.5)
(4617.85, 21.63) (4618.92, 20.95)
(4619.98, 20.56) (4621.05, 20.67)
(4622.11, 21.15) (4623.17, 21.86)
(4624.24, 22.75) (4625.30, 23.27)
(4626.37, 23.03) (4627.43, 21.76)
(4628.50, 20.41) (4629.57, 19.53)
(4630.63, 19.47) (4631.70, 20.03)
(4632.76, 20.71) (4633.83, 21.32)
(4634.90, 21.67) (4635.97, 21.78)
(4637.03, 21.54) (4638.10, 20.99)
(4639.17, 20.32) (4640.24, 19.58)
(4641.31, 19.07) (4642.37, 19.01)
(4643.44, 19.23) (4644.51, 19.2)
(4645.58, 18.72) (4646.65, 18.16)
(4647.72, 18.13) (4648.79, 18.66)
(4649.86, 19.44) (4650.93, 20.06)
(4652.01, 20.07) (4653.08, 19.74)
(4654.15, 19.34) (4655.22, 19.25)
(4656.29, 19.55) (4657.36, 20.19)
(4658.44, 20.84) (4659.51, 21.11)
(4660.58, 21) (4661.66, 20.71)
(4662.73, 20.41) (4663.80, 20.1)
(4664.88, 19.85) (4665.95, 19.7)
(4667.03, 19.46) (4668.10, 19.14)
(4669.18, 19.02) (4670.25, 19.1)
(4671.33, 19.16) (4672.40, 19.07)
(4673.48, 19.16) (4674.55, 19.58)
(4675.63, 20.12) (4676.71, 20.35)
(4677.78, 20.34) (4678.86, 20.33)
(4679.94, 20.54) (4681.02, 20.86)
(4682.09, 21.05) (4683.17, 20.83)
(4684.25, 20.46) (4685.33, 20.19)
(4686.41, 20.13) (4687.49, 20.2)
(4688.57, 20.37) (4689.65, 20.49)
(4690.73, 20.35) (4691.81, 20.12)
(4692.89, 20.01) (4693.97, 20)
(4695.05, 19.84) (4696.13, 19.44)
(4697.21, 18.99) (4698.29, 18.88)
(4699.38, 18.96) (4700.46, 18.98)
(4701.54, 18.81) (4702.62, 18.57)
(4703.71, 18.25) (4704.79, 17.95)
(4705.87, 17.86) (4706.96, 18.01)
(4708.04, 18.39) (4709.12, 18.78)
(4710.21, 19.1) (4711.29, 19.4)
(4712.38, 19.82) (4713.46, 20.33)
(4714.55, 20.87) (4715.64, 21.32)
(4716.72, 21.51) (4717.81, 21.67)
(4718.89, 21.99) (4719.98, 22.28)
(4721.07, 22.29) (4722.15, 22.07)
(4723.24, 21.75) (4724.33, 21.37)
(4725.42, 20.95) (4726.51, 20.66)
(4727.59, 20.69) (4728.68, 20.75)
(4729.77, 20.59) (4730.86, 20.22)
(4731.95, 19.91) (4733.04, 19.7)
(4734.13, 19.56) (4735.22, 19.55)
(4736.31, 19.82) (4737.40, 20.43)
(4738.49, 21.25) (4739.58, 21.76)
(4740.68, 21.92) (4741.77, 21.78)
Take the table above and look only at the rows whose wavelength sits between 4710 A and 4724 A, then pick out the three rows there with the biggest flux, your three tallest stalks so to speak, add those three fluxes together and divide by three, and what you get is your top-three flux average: 22.2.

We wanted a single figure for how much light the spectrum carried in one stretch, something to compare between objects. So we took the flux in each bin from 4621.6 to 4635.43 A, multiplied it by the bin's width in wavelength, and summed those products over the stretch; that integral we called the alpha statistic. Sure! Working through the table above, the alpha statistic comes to 295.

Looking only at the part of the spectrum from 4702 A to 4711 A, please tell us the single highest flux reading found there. 19.1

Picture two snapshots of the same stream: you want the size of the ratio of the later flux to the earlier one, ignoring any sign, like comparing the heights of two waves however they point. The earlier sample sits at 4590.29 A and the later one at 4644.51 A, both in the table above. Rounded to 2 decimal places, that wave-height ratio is 0.90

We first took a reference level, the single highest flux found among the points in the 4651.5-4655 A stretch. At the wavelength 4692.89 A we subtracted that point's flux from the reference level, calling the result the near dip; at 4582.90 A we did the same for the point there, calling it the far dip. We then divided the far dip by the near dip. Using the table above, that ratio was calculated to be 24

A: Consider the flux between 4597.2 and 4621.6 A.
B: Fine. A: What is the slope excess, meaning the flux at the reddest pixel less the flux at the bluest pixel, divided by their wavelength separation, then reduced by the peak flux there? -24.3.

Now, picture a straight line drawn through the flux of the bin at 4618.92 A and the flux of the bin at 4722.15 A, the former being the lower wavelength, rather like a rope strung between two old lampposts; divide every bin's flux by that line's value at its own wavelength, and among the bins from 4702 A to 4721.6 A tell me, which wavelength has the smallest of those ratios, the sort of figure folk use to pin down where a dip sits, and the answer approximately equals 4705.87 A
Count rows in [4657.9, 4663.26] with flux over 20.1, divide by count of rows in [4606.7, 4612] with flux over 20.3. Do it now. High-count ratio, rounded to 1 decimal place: 1.0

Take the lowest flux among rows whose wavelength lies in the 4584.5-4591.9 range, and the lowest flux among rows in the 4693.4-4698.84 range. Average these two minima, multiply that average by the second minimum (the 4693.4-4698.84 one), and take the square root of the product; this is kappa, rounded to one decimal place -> 18.8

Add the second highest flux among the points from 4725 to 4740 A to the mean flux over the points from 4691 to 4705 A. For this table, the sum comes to 40.4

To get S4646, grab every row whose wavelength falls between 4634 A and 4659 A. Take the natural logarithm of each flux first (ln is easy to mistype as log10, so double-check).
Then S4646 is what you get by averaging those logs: 2.98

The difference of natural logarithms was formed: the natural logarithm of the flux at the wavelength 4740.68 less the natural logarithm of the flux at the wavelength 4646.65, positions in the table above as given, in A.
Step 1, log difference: 0.19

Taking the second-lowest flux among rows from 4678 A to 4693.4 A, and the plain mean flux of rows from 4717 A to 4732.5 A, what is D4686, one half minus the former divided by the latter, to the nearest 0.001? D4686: -0.448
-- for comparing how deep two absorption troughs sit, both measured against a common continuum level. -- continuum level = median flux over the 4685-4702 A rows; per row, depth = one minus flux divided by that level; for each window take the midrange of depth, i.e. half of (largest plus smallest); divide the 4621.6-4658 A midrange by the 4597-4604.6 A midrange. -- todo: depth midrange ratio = 1.0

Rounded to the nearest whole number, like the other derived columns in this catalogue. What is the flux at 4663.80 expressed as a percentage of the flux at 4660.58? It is 96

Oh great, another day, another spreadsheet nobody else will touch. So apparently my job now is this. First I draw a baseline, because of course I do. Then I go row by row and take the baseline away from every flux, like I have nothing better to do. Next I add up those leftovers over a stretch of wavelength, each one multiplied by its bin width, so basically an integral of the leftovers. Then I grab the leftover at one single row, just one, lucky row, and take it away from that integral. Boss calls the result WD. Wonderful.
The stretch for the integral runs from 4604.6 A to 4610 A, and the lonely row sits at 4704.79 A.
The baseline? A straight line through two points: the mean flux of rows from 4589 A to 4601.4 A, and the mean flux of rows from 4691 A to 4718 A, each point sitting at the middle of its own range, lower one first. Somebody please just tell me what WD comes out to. 18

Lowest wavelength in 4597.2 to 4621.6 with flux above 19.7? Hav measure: 4597.70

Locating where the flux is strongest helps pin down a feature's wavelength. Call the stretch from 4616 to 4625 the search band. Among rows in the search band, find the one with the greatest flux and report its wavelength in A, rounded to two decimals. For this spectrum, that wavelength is 4624.24 A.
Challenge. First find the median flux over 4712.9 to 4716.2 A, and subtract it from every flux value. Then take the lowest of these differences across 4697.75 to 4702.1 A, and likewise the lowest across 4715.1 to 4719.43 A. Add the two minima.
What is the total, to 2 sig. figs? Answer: -1.6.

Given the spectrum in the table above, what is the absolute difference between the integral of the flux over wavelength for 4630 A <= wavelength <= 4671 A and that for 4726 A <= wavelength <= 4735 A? 633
